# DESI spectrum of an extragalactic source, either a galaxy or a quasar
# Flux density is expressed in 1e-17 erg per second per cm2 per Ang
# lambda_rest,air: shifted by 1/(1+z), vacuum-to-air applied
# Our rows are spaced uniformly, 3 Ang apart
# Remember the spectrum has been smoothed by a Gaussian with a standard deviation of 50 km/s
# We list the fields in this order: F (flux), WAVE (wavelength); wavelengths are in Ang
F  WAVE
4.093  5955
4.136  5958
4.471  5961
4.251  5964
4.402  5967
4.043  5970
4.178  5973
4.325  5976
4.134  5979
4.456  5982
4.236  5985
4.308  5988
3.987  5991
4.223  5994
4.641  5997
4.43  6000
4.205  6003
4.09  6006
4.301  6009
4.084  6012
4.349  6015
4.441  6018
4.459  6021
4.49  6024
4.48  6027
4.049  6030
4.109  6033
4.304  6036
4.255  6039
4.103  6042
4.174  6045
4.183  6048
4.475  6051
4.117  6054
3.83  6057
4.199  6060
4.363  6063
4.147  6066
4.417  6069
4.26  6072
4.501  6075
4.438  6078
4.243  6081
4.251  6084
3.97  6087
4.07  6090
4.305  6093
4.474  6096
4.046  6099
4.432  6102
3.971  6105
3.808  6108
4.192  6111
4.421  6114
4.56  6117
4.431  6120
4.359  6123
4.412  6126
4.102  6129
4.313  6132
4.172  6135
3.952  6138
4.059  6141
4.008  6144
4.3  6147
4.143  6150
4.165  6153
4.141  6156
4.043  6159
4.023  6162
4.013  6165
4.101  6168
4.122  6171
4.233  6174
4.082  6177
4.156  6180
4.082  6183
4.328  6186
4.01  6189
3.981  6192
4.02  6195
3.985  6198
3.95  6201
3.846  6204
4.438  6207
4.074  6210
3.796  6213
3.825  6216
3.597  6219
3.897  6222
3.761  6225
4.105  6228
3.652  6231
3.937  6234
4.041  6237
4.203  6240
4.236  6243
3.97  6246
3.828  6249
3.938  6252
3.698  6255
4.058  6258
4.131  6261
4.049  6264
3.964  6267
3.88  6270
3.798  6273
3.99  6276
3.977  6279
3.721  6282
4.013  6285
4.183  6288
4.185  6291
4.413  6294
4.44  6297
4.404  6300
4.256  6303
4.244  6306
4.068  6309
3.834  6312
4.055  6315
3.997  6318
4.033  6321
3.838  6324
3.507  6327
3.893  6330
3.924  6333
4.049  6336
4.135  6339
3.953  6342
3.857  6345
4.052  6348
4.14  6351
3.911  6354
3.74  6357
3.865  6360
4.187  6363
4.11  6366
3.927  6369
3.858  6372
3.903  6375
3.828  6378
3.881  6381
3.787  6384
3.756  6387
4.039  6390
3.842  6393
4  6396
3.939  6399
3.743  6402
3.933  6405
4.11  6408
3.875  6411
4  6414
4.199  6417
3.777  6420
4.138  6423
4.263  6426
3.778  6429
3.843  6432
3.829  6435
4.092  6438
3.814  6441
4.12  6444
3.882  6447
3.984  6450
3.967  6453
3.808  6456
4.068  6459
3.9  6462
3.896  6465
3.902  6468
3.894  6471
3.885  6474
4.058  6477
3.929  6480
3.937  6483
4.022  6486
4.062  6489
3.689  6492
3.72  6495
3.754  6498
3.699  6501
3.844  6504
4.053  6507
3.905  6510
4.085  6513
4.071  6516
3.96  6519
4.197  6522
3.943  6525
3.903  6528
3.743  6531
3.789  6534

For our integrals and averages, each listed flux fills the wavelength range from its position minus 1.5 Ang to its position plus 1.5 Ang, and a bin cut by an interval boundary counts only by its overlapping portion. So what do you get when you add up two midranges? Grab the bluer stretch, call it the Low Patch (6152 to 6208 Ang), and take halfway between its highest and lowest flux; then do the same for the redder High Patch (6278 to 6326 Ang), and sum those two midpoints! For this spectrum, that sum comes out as 8.22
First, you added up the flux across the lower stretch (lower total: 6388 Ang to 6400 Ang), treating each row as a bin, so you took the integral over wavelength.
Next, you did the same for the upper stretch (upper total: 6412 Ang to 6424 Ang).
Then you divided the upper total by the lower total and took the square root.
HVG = 1.009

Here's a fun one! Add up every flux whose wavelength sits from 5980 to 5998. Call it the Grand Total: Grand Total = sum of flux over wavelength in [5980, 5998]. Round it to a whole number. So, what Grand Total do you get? 26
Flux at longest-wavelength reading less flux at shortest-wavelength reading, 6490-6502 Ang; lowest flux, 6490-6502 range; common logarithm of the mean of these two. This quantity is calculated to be 0.27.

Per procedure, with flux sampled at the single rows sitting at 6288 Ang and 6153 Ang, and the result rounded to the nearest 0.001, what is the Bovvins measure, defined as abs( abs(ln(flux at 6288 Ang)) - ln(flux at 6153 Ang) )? 0.004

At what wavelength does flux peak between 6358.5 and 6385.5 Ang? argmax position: 6363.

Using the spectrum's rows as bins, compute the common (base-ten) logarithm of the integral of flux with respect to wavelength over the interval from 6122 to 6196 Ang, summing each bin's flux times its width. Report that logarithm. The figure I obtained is 2.49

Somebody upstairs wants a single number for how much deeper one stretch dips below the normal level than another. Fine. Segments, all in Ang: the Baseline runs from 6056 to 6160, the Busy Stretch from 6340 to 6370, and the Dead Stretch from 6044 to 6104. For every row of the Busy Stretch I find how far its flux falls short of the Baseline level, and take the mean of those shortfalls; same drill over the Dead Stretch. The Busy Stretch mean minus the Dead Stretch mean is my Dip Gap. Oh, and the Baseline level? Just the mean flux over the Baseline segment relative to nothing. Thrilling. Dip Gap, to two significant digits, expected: 0.27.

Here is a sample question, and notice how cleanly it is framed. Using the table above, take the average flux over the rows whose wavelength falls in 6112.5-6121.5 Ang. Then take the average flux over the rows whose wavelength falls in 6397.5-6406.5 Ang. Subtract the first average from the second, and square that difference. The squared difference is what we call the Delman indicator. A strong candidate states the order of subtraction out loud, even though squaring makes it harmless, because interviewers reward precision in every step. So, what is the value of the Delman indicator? 0.36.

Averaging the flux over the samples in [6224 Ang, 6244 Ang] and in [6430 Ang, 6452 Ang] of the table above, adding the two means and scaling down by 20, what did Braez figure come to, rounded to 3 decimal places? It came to 0.396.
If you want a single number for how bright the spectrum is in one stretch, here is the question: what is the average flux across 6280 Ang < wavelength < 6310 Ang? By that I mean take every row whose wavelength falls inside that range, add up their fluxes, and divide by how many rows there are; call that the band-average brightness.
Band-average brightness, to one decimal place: 4.2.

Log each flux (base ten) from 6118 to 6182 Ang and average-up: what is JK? 0.619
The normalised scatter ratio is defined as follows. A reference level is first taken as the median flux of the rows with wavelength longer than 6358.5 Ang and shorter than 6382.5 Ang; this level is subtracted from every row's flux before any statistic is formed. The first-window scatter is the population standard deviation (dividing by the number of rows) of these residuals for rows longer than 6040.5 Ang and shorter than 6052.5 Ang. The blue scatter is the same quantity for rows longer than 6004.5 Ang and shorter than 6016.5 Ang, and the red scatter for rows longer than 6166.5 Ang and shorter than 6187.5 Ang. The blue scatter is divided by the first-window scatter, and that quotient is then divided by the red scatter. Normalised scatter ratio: 9.9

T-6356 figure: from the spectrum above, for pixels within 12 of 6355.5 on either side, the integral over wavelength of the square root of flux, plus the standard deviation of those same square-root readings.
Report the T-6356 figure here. 48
